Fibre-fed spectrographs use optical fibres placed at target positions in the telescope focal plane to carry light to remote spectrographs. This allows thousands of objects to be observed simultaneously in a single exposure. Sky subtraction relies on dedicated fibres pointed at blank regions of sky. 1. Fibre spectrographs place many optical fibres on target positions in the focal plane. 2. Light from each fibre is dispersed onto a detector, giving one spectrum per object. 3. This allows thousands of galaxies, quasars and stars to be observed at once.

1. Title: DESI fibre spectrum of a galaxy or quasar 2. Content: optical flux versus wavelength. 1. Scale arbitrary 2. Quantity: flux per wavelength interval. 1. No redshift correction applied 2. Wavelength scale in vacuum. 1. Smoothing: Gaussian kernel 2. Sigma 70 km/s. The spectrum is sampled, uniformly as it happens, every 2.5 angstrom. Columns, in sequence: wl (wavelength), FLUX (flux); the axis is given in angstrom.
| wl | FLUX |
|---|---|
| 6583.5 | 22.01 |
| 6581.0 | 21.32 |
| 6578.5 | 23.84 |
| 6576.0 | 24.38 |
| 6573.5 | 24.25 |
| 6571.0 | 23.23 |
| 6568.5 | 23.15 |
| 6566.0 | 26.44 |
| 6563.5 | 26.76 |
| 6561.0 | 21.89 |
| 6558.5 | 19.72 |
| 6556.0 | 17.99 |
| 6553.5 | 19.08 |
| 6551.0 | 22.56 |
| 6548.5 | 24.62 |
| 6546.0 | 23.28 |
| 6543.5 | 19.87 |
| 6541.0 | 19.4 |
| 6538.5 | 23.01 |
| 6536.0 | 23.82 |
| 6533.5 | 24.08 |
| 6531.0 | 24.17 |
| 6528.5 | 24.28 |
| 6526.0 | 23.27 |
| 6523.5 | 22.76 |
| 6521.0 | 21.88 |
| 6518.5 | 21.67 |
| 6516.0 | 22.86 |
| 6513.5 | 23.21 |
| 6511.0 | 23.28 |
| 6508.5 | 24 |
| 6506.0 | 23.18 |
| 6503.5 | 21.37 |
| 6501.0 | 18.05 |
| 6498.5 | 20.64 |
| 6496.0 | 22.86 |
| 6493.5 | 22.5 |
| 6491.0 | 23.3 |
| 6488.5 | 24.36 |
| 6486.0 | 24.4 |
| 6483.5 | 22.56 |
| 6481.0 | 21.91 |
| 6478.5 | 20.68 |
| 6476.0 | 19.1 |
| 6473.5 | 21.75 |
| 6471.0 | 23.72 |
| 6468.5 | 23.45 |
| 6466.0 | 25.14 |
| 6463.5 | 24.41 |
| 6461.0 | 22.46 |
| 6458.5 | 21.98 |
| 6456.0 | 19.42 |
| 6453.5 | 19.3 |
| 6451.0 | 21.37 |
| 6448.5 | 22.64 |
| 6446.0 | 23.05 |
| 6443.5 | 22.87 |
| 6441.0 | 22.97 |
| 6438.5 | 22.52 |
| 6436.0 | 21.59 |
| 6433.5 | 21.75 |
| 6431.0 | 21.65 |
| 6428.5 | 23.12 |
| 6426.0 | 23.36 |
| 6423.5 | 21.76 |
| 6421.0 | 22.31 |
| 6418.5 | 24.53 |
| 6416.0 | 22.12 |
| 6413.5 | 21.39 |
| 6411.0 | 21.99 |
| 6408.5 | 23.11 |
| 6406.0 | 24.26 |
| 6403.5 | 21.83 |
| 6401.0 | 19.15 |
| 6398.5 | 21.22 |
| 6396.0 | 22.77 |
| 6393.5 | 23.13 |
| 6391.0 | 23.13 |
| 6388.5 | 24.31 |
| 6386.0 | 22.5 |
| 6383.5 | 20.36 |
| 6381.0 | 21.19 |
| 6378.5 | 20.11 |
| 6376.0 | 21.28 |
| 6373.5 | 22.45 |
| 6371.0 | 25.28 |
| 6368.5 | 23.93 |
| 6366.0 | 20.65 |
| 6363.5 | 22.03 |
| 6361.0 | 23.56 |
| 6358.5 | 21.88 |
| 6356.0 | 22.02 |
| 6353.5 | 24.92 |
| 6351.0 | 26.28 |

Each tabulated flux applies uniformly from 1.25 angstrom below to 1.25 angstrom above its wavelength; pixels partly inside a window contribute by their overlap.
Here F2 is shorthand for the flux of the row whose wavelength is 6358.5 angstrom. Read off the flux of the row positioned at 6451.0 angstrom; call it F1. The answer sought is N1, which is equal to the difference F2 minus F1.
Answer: 0.5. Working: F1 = 21.37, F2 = 21.88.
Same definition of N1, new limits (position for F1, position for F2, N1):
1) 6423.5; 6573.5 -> 2.5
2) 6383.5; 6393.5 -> 2.8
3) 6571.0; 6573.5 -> 1.0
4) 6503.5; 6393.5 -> 1.8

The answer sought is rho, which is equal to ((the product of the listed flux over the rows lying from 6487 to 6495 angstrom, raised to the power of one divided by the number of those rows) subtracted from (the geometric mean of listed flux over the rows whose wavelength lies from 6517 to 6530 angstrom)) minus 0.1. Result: -0.7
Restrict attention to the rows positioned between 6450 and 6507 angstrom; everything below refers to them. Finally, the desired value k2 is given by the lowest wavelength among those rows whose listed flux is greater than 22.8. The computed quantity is 6463.5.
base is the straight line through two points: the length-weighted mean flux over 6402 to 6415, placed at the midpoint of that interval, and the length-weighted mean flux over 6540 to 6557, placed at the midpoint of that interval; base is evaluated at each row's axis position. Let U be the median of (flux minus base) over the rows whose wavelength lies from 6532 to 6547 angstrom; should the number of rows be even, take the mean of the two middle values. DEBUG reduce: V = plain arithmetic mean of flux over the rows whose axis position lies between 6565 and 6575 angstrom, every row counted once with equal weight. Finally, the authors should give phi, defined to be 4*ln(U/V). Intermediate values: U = 2.0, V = 24.3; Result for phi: -10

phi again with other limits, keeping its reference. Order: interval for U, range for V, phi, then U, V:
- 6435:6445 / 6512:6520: -15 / 0.6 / 22.6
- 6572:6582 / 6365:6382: -8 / 3.3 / 22.1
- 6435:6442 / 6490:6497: -16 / 0.4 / 22.9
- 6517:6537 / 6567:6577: -9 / 2.3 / 23.8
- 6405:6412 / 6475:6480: -14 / 0.7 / 19.9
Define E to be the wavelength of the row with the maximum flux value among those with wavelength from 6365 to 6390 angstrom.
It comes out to 6371.0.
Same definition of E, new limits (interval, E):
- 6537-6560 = 6548.5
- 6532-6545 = 6533.5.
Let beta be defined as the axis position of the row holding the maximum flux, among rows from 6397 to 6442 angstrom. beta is 6418.5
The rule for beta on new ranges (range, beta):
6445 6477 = 6466.0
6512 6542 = 6528.5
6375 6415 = 6388.5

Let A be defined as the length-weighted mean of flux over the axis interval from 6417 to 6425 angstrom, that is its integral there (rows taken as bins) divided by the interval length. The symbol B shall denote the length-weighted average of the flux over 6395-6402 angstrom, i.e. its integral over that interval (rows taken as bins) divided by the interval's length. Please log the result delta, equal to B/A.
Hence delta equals 0.92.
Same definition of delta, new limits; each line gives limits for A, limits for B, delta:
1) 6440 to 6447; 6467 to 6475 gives 1.00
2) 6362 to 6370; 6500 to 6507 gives 0.93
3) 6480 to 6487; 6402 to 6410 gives 1.00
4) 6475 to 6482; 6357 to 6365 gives 1.09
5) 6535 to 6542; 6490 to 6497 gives 1.03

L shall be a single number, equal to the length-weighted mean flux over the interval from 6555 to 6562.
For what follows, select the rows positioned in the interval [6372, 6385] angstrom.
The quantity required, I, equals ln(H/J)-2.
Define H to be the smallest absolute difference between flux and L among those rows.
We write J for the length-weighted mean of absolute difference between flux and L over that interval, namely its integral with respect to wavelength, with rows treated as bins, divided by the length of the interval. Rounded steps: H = 0.2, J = 1.32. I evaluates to -3.7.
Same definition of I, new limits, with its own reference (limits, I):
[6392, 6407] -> -3.2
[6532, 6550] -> -7.8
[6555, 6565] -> -5.0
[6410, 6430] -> -2.6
